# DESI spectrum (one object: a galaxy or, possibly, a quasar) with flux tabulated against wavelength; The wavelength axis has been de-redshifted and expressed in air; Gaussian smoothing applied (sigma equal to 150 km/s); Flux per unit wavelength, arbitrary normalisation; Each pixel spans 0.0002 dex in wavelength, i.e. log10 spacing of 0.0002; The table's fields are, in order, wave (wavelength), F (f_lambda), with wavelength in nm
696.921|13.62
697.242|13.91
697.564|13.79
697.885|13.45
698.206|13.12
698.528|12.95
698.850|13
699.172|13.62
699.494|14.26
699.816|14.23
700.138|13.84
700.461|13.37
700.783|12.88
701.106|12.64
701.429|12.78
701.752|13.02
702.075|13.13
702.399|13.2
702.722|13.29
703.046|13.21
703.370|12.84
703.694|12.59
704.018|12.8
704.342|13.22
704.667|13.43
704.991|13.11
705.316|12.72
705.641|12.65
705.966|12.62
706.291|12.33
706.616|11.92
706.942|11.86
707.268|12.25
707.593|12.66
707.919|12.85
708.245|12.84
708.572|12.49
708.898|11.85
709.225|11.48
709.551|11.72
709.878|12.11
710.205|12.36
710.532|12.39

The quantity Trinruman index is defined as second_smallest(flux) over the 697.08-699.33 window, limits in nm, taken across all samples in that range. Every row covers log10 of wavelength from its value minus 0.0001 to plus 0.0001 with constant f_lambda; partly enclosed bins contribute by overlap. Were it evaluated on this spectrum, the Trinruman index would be 13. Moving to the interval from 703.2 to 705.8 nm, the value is 12.65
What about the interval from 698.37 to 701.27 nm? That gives 12.88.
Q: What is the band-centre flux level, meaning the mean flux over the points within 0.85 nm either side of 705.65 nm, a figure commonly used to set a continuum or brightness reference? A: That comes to 12.7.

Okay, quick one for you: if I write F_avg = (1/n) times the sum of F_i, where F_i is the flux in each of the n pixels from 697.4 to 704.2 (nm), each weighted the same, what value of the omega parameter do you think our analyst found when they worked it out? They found 13.24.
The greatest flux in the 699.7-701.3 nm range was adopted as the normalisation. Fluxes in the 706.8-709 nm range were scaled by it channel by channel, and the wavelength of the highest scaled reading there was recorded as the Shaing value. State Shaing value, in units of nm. 707.919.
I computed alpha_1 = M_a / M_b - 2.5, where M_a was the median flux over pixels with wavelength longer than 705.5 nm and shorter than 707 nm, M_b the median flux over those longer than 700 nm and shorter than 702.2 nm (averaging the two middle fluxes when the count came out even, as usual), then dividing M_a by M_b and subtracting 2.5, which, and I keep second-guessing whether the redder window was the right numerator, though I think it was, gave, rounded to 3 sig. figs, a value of -1.55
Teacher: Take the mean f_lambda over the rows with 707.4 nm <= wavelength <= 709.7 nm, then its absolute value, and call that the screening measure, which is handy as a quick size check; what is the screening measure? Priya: 12.3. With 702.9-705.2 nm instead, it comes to 13.0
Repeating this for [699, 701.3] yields 13.5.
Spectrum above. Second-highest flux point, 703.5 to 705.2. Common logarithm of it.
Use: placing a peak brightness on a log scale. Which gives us 1.121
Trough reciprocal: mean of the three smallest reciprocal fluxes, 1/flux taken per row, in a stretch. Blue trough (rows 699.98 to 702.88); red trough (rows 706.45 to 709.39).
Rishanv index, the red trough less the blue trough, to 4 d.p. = 0.0041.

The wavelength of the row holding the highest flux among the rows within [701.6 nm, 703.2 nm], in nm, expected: 702.722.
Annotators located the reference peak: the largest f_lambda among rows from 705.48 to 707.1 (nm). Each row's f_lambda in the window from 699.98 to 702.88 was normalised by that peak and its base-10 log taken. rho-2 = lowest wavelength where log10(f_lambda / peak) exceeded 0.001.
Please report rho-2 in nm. 700.138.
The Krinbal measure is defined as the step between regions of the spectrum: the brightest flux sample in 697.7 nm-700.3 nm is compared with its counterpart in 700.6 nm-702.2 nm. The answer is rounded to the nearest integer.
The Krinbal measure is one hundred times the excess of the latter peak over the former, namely -113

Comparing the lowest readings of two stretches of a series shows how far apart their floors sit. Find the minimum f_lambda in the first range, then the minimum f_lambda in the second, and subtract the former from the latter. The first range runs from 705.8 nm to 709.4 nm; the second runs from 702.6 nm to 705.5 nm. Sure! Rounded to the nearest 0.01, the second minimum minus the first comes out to 1.11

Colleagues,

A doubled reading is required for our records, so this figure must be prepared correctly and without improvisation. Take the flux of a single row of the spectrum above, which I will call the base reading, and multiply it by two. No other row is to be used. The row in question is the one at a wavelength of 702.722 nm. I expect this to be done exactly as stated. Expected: 26.6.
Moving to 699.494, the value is 28.5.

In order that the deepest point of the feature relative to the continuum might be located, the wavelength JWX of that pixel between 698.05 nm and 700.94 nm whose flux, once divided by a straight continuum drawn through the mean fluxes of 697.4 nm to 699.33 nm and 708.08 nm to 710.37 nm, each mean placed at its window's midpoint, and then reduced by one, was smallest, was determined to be 698.528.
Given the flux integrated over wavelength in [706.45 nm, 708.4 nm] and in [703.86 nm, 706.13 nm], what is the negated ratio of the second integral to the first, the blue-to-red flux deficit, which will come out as -1.2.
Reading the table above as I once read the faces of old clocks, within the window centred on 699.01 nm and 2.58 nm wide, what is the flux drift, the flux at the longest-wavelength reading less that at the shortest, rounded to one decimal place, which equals 0.4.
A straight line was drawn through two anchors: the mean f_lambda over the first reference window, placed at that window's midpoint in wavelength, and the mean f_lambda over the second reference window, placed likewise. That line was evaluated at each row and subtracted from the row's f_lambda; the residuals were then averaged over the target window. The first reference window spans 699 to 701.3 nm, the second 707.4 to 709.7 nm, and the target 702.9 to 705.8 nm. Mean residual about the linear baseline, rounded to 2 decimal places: 0.04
